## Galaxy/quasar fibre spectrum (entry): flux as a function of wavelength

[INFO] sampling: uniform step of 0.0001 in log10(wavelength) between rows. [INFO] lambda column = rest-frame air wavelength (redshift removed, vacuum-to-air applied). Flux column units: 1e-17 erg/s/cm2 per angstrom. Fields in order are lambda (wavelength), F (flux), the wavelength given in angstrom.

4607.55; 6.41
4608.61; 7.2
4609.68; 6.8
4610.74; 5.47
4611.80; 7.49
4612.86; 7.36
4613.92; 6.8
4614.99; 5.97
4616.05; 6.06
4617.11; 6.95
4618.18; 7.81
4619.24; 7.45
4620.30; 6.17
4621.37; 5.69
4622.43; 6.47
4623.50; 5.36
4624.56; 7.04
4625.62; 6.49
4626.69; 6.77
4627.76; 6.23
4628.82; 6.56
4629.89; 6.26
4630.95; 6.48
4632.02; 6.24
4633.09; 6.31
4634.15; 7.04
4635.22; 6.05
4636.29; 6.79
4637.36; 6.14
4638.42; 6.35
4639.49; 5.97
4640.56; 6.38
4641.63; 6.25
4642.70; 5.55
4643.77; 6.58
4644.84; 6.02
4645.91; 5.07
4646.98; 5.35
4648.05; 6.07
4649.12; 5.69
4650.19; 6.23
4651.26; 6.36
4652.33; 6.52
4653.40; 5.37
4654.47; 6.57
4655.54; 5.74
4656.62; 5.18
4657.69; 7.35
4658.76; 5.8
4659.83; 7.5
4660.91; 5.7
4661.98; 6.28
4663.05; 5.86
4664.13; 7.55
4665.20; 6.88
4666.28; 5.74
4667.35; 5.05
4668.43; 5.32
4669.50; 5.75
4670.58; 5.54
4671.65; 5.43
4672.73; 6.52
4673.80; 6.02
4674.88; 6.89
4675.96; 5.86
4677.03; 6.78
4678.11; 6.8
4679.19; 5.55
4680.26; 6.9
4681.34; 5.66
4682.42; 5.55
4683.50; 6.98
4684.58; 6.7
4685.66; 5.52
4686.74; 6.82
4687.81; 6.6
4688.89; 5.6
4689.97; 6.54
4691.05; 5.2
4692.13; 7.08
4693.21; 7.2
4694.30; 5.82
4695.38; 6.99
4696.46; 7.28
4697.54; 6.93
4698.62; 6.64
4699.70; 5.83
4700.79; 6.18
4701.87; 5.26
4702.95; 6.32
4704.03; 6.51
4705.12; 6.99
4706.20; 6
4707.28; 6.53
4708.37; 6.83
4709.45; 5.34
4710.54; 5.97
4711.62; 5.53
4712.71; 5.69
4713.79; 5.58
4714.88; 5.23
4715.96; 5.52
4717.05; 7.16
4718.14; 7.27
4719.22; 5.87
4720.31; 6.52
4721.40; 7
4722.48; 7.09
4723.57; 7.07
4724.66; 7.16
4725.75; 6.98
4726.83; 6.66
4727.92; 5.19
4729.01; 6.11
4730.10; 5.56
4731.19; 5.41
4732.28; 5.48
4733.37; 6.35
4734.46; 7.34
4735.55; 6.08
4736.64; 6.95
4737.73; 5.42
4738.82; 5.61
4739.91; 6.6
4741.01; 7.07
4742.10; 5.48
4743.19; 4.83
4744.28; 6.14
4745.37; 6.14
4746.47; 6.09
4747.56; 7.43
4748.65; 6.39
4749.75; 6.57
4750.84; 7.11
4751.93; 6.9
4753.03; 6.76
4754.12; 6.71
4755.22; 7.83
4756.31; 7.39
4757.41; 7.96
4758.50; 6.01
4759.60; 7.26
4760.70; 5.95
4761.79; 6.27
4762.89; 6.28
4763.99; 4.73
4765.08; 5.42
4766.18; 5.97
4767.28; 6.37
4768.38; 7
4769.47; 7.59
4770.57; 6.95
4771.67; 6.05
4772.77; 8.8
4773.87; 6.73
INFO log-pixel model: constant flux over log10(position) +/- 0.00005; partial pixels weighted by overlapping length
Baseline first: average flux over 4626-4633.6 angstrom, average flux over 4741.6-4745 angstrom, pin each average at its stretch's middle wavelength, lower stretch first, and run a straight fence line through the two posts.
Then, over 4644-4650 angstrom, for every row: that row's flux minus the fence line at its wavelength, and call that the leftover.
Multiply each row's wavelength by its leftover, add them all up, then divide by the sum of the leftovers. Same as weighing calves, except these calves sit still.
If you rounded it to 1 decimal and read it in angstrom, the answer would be 4646.8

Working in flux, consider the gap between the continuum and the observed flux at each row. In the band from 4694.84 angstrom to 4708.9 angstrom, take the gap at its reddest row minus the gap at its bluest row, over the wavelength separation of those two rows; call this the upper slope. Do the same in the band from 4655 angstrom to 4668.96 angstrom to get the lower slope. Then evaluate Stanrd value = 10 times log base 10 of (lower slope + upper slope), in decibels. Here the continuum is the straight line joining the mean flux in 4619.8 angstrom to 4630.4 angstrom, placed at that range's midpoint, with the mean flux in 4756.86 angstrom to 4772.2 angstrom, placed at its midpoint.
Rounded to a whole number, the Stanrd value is -13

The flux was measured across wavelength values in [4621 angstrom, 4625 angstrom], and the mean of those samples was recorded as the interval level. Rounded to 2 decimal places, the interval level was 6.14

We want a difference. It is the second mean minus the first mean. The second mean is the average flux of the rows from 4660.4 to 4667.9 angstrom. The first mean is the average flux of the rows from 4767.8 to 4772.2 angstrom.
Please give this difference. -0.75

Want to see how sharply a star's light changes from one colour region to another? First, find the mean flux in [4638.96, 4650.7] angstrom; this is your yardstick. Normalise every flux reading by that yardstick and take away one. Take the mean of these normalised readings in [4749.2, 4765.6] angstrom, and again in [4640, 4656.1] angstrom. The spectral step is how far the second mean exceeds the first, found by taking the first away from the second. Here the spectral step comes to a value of -0.11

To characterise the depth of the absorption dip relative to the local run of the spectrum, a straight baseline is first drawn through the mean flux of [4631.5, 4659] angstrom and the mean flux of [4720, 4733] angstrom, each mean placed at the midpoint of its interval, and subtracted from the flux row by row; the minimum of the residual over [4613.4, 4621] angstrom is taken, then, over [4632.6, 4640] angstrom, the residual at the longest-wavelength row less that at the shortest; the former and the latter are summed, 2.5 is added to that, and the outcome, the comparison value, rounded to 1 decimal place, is 2.1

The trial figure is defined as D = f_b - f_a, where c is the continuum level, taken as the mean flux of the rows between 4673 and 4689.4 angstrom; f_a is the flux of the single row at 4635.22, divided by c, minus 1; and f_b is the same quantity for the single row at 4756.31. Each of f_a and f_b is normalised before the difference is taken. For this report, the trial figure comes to 0.21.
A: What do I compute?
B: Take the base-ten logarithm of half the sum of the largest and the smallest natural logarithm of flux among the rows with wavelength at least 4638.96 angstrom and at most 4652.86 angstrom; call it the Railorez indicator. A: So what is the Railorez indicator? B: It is 0.244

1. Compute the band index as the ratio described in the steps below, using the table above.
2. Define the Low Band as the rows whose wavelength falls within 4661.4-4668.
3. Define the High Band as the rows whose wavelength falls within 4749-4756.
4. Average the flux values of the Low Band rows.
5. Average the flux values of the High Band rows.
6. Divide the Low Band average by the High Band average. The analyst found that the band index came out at 0.89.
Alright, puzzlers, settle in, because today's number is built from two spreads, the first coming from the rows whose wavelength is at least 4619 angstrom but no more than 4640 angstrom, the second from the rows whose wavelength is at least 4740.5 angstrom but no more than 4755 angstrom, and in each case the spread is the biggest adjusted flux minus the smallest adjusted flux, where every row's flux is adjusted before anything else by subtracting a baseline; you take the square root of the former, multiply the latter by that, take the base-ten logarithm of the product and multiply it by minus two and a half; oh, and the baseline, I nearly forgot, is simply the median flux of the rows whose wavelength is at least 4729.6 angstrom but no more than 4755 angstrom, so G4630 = -1.44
